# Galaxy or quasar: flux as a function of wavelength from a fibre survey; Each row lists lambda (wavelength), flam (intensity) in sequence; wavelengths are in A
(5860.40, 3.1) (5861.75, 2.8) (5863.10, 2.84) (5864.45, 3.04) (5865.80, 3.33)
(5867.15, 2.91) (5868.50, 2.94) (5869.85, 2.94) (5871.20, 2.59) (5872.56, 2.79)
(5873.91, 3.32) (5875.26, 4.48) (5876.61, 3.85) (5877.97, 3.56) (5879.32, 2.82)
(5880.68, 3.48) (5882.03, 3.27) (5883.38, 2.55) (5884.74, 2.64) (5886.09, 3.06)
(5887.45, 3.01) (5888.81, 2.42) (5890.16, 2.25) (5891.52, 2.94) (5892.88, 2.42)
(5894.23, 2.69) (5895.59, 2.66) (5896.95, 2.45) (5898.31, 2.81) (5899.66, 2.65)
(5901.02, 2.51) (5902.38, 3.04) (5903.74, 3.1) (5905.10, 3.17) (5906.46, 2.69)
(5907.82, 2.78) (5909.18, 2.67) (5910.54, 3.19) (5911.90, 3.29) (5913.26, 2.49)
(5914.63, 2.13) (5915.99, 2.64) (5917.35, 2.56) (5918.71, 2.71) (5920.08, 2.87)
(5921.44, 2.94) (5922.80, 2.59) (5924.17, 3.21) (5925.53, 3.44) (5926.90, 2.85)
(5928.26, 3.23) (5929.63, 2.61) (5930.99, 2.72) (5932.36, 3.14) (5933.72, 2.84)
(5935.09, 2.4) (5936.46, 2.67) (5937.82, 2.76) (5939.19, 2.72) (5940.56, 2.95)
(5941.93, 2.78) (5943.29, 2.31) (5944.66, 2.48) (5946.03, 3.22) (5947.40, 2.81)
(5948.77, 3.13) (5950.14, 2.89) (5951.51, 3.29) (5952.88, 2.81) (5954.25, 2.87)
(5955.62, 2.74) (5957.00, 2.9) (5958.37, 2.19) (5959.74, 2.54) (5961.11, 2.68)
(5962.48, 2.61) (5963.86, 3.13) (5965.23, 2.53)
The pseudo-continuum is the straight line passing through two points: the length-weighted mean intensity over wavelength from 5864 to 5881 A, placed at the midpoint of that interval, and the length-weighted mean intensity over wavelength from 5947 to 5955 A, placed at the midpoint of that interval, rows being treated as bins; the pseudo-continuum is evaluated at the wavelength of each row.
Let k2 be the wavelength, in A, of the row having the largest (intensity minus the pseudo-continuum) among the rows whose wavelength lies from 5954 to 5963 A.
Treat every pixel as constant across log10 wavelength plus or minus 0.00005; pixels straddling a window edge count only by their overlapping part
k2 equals 5957.00 A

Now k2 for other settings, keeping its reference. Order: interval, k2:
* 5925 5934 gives 5925.53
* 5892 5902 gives 5898.31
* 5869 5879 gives 5875.26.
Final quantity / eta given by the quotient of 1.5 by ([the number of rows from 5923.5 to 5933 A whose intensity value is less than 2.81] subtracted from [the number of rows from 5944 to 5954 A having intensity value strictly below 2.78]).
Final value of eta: -1.5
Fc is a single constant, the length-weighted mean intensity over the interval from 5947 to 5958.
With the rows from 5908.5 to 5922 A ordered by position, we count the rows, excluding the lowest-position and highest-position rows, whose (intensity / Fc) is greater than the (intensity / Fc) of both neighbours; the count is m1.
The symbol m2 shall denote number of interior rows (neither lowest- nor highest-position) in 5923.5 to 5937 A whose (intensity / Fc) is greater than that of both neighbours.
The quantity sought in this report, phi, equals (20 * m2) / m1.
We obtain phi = 30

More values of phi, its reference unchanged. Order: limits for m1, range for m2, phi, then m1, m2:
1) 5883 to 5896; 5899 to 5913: 13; 3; 2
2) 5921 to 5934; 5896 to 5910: 20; 3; 3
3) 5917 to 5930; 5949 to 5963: 27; 3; 4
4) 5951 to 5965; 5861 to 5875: 7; 3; 1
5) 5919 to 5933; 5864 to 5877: 13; 3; 2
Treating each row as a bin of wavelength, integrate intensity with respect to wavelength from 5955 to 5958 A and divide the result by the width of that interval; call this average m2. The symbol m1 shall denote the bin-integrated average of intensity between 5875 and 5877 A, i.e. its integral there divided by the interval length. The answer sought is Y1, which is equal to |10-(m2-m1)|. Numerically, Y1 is 11.4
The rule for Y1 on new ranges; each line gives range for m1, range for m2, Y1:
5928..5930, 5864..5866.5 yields 9.7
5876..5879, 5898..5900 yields 10.9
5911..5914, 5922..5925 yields 10.0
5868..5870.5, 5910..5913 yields 9.8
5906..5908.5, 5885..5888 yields 9.8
